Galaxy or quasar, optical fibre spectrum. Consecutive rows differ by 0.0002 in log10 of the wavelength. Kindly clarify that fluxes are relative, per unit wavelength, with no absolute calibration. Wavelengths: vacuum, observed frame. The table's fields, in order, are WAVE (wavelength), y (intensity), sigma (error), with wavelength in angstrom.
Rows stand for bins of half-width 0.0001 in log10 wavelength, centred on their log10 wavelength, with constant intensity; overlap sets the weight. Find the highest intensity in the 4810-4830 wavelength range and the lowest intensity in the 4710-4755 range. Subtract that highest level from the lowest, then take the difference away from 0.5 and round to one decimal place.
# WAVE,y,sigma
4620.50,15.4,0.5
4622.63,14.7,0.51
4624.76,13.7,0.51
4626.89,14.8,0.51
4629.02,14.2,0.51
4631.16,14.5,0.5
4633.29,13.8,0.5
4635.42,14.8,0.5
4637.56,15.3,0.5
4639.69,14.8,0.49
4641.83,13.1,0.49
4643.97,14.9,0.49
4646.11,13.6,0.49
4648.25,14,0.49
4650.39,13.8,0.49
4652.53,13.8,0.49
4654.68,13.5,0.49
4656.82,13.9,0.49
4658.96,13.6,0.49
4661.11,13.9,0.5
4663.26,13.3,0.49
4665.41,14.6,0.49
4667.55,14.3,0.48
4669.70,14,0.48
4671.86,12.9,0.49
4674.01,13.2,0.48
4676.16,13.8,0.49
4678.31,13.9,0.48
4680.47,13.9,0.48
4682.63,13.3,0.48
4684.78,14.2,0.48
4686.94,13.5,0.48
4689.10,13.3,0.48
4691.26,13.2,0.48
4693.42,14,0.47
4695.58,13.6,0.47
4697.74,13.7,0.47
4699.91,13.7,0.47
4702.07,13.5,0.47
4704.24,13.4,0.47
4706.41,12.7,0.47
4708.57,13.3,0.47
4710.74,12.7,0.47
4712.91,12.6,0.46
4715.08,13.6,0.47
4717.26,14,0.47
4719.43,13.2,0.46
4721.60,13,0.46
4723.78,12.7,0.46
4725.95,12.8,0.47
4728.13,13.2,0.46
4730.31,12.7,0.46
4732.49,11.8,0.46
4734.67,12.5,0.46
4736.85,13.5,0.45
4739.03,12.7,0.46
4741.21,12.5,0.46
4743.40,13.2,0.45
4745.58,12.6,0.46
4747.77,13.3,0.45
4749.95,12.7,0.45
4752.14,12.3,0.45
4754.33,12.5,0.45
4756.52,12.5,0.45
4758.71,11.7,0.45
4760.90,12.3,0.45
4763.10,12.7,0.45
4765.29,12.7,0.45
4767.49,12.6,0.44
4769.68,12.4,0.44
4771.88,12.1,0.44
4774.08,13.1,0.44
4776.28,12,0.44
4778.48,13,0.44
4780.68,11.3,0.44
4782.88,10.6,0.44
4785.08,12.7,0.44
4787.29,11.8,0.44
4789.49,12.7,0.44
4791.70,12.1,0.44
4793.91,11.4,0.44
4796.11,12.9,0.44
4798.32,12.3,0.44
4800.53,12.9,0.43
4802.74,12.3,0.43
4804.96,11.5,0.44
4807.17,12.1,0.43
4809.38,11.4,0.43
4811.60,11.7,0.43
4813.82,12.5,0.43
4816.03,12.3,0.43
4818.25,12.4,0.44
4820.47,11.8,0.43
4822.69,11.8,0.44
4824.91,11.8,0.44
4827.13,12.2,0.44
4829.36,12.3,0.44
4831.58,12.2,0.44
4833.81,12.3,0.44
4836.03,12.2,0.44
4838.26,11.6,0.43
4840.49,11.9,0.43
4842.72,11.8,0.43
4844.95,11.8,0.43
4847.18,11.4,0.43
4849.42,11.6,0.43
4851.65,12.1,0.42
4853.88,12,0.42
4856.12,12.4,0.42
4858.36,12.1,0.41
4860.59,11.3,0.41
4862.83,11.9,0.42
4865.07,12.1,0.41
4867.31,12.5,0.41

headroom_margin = 1.2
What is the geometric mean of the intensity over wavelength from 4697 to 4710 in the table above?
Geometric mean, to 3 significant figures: 13.4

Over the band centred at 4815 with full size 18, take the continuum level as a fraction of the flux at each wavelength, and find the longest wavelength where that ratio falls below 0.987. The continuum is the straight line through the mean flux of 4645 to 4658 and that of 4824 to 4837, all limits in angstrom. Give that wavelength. 4813.82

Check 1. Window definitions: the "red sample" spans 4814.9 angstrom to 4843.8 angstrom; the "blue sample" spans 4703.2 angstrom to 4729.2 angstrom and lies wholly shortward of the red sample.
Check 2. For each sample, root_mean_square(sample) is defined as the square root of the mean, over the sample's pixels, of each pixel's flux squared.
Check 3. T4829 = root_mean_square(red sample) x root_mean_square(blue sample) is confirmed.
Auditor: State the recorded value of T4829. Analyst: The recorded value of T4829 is 158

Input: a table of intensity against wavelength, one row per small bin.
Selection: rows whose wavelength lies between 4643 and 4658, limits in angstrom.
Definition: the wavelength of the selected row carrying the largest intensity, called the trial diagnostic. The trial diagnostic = 4643.97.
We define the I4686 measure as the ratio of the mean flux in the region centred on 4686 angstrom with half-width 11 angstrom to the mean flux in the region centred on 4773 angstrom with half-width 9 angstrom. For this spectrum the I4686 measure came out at 1.10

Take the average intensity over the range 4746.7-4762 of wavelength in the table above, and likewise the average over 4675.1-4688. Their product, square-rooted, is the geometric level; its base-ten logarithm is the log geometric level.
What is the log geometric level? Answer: 1.12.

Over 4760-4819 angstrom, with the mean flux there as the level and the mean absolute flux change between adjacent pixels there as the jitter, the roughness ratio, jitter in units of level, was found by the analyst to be 0.058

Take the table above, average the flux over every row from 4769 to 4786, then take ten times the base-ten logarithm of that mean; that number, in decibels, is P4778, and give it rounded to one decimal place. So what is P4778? 10.8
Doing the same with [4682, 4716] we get 11.3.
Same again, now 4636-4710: 11.4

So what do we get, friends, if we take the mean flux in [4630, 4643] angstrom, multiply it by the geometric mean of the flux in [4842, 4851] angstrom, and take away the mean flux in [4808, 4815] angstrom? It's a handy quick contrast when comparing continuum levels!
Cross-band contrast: 156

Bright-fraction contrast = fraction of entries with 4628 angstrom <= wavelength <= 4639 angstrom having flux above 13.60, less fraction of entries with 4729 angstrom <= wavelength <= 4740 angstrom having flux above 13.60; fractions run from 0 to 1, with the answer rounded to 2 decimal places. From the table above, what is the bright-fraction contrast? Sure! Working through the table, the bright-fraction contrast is 1.00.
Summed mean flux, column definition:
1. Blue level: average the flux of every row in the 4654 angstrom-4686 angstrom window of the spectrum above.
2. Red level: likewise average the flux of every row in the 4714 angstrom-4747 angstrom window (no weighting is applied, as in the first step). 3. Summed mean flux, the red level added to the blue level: 26.7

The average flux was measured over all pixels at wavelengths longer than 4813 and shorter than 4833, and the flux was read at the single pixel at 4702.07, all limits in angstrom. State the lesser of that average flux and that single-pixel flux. 12.1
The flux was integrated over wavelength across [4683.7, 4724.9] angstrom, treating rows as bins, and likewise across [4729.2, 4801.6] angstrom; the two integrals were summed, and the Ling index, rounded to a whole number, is 1450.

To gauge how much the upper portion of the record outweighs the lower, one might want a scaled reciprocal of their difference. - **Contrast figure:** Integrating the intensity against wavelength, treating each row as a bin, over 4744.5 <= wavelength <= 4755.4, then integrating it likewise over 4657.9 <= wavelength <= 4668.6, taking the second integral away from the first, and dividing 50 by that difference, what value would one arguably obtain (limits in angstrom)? -5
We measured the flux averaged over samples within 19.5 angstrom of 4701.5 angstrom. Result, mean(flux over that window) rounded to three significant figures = 13.4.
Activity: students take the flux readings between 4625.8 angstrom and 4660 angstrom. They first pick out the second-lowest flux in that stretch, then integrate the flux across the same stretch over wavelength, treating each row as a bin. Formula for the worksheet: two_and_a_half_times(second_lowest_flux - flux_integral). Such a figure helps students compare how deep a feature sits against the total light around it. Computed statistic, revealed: -1176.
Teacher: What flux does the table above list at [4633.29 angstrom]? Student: 13.8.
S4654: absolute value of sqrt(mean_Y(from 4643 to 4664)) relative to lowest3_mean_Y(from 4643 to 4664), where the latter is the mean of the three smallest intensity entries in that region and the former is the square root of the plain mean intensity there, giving 0.276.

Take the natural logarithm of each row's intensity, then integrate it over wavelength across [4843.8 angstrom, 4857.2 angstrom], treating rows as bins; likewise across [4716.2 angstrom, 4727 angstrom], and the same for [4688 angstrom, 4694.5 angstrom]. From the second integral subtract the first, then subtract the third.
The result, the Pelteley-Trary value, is -22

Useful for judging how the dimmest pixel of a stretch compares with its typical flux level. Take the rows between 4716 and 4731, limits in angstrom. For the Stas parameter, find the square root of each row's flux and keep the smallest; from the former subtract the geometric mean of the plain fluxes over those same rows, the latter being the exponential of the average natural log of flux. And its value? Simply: -9.5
